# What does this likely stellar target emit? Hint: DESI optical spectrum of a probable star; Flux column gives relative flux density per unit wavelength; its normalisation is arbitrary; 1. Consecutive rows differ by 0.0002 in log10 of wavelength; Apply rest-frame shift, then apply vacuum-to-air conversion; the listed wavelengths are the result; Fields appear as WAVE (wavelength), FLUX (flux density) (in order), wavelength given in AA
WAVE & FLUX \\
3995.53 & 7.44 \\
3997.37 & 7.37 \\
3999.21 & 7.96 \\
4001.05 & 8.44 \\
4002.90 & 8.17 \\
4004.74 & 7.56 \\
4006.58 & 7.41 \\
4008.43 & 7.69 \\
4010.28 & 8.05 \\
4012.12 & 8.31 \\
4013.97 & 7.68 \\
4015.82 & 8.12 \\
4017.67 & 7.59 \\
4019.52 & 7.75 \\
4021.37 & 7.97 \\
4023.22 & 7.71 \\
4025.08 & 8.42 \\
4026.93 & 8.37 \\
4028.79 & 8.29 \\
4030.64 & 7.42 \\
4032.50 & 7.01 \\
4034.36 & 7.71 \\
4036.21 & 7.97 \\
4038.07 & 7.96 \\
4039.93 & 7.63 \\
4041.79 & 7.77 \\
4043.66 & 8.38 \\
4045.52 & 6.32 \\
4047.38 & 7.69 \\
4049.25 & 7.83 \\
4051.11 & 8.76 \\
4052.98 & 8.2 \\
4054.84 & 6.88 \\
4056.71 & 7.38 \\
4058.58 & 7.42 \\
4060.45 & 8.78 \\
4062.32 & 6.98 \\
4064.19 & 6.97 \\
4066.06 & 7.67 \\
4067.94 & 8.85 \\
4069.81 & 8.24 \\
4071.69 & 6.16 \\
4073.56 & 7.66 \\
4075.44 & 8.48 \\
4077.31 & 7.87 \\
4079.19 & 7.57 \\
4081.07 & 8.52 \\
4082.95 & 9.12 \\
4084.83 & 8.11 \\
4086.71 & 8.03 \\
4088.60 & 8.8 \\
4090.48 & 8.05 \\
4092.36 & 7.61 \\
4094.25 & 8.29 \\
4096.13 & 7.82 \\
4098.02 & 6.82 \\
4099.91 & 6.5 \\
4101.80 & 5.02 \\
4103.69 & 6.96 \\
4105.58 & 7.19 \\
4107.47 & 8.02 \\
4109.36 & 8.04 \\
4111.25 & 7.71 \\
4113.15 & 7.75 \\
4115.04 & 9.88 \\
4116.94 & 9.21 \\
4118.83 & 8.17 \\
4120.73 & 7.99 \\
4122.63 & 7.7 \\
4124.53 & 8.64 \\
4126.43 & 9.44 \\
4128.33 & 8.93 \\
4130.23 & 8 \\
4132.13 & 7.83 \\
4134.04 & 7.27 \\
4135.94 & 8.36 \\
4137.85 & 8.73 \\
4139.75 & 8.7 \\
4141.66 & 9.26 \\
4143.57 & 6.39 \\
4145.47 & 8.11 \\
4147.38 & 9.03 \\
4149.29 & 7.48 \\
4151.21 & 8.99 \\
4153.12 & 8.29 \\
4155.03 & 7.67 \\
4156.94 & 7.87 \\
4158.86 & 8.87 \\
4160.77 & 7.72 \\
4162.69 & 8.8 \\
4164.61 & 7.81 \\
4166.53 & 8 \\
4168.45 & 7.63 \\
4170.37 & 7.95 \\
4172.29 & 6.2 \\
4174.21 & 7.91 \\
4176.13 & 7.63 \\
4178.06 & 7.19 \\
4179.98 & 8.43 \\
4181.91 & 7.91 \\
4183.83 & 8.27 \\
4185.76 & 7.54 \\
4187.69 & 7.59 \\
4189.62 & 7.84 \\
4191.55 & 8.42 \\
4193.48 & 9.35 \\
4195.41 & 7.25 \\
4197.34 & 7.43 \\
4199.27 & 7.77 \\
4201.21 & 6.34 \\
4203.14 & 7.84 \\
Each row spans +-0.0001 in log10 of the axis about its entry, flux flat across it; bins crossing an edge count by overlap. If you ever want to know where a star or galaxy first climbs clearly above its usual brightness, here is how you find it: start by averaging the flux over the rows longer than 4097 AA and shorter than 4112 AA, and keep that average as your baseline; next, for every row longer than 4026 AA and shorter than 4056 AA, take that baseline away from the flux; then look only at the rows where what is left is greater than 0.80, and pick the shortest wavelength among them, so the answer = 4026.93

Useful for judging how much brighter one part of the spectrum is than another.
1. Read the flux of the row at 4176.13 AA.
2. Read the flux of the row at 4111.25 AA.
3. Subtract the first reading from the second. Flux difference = 0.1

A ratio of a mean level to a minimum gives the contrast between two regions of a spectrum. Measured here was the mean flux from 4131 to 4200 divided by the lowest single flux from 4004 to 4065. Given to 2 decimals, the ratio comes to 1.26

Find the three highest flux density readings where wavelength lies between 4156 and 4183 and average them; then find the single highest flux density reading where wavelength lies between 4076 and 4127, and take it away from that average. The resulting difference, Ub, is -1.2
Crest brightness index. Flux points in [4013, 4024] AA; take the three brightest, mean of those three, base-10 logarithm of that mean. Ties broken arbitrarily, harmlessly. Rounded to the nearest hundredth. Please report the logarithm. 0.90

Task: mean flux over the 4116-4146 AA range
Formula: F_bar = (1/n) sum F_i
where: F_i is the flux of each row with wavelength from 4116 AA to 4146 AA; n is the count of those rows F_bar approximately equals 8.30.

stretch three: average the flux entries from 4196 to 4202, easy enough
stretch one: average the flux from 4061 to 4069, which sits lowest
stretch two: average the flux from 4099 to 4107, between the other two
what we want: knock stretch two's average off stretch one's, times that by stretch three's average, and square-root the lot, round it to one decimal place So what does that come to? 2.9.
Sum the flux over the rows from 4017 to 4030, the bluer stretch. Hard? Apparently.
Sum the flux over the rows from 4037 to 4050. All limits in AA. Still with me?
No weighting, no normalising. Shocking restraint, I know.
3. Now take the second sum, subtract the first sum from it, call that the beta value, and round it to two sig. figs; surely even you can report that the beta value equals -2.5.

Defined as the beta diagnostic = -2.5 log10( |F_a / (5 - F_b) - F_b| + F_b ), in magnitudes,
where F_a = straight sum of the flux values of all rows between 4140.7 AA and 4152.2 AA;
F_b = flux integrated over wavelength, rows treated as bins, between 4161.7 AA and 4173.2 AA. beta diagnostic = -5.63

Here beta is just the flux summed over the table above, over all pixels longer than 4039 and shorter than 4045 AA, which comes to 23.8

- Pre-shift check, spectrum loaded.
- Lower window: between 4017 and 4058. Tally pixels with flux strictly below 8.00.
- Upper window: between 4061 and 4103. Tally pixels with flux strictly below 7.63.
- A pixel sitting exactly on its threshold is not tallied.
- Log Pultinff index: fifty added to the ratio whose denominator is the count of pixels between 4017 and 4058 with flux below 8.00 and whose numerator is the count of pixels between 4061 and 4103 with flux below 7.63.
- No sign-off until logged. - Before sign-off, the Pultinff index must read 50.5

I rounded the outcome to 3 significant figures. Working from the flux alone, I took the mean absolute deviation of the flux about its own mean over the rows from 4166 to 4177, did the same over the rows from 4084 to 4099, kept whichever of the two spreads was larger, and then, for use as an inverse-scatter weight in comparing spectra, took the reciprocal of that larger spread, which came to 2.22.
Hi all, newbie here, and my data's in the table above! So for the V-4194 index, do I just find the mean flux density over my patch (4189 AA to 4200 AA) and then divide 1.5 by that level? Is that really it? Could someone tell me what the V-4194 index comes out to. 0.187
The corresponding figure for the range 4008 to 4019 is 0.190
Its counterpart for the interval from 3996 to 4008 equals 0.192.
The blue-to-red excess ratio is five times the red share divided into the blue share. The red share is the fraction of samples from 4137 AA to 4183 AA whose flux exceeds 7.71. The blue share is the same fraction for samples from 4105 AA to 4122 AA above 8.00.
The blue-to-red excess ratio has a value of 3.92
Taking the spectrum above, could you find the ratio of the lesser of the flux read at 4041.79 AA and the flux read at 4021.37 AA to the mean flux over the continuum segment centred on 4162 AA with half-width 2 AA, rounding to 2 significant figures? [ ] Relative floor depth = 0.94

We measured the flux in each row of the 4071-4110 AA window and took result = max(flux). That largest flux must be 9.12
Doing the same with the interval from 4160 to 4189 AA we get 8.8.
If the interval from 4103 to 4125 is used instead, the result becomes 9.88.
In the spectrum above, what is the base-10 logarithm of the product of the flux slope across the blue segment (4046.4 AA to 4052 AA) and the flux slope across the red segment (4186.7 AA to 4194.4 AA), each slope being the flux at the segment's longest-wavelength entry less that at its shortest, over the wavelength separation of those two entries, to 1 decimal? -1.1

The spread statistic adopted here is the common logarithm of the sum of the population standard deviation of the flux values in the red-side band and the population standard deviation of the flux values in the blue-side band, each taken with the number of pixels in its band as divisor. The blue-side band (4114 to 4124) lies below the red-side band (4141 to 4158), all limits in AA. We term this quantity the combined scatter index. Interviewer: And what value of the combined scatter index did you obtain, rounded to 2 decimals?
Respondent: 0.22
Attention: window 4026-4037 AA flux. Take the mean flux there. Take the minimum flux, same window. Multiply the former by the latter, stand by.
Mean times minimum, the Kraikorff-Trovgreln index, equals 55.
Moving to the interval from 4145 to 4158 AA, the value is 61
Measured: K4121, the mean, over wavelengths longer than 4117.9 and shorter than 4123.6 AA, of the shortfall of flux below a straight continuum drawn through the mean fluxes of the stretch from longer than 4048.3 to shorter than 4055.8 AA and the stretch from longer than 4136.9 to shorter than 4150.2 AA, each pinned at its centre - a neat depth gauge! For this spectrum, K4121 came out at 0.21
